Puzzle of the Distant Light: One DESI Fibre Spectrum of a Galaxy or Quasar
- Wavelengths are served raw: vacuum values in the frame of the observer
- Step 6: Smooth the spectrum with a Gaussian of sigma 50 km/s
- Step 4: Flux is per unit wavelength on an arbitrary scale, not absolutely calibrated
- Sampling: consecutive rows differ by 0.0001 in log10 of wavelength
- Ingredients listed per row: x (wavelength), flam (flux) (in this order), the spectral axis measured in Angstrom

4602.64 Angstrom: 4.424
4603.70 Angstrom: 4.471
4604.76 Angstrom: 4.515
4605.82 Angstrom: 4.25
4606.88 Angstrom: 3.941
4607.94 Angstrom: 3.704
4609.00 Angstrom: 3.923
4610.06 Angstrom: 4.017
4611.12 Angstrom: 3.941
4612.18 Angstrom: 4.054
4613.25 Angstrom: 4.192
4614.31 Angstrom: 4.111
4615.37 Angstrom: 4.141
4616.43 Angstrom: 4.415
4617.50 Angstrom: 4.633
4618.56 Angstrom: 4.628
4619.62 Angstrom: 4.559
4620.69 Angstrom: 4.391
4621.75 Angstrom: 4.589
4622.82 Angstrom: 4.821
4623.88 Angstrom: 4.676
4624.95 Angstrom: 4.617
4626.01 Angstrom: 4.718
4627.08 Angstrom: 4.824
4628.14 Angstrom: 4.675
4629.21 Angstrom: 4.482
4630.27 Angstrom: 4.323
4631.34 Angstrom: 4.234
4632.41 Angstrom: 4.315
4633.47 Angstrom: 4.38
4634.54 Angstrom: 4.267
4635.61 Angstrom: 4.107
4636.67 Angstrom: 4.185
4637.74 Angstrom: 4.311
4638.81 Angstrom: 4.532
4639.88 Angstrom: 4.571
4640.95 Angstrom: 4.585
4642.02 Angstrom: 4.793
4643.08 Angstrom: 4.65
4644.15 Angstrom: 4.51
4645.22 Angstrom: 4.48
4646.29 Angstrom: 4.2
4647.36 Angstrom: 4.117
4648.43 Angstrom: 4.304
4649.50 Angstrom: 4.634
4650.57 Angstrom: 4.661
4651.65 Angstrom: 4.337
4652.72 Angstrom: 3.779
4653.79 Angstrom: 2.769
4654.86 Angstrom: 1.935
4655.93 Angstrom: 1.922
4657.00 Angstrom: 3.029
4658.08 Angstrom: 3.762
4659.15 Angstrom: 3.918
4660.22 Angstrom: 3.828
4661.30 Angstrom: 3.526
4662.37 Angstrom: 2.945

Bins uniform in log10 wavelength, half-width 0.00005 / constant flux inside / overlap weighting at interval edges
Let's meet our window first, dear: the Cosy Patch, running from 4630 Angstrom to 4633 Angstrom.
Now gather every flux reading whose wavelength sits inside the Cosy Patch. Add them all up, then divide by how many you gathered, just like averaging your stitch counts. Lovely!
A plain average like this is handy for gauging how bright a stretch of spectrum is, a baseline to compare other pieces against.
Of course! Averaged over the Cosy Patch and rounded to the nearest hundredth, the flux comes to 4.29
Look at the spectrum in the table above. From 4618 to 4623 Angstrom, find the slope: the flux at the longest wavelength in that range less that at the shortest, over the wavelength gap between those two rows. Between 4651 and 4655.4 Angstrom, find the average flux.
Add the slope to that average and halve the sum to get 1.6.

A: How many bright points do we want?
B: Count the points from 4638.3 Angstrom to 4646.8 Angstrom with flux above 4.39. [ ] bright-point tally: 7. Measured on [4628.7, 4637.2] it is 1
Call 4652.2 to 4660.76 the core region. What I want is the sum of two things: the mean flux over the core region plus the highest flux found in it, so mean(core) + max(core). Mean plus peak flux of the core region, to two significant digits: 7.0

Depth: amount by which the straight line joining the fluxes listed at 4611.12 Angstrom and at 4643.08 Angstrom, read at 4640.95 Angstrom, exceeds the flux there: 0.0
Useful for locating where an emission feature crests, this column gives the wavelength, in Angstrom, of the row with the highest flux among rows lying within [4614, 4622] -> 4617.50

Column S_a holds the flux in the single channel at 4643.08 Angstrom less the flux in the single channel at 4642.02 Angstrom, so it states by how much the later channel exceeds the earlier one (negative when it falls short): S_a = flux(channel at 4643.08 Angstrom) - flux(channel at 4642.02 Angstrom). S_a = -0.1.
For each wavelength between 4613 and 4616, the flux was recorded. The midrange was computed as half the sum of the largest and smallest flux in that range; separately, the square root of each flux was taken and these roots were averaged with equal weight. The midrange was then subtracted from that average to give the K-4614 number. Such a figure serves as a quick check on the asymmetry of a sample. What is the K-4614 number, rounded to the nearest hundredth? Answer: -2.11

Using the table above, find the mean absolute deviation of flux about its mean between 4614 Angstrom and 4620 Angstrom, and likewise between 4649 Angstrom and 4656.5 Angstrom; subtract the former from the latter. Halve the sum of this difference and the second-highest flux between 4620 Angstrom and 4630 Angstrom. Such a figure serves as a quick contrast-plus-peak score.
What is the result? 2.84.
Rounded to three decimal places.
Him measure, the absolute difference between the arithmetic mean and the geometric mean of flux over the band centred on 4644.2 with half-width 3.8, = 0.006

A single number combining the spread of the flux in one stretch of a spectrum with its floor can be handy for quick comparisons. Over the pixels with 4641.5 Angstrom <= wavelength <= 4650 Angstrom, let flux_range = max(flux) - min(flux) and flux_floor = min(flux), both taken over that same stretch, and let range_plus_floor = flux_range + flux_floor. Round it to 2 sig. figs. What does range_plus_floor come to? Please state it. 4.8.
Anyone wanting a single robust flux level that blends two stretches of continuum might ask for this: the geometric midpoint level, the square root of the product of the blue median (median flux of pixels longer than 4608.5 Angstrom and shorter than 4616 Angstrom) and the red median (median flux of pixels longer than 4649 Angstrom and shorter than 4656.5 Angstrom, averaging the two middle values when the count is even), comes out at 3.9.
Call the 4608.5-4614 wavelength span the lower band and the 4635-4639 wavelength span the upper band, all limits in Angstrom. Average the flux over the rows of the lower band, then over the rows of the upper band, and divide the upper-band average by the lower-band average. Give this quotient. 1.06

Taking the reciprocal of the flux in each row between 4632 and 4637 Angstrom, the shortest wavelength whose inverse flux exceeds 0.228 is 4632.41 Angstrom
